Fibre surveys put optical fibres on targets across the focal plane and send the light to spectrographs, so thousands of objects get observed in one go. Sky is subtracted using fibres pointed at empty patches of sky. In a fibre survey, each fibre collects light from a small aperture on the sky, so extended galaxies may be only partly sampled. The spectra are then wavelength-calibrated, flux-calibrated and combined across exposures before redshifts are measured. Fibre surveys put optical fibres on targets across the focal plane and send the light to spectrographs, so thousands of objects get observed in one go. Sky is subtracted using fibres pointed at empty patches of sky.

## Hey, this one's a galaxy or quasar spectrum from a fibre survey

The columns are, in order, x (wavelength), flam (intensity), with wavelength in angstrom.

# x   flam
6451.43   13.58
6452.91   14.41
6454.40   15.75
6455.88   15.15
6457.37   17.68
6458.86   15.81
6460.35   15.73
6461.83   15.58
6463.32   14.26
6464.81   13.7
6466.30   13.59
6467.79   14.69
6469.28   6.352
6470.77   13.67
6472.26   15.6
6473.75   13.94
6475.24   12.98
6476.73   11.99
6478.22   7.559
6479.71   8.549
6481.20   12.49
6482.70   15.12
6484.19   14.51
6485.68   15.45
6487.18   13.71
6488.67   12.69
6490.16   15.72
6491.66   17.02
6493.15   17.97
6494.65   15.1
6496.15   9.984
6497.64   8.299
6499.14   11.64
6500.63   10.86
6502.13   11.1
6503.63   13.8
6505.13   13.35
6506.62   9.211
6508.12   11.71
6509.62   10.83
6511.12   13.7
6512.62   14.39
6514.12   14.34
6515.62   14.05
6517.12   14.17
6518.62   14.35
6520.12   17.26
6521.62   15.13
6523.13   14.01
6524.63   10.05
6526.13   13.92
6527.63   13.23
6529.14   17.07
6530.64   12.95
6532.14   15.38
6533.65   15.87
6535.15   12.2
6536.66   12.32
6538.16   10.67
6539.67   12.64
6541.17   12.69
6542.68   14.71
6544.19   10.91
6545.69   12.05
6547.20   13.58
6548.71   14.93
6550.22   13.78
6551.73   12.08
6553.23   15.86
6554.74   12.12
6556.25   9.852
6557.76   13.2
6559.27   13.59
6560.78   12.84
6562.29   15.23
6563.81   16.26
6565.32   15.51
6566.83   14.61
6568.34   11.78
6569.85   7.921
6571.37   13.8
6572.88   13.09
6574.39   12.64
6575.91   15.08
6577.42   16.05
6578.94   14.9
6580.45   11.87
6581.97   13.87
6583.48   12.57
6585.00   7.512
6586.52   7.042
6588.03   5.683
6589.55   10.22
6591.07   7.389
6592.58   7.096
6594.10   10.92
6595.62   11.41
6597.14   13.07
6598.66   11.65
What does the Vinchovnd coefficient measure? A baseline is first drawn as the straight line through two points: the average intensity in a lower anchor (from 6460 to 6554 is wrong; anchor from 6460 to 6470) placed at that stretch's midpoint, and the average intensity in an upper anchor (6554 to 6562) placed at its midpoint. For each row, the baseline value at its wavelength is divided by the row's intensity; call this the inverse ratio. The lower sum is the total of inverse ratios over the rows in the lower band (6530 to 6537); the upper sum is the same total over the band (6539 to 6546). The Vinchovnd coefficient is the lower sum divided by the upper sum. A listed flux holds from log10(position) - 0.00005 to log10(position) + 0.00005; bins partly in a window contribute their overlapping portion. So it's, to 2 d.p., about 0.93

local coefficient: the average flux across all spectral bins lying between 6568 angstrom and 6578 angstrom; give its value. 12.9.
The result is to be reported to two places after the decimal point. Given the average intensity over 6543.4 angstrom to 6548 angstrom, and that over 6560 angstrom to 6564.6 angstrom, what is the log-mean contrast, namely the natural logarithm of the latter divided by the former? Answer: 0.19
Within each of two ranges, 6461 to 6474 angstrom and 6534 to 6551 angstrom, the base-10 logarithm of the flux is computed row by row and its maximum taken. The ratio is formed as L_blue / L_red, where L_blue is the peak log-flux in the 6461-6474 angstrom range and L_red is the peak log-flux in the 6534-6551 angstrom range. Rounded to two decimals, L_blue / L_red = 1.02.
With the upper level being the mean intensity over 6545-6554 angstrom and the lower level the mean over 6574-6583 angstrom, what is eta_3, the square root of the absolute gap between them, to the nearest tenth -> 0.6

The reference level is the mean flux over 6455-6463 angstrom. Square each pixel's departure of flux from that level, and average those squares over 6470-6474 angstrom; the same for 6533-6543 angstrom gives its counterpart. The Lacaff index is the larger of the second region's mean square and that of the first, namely 11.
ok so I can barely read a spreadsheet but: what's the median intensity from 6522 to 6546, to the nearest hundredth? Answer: 12.82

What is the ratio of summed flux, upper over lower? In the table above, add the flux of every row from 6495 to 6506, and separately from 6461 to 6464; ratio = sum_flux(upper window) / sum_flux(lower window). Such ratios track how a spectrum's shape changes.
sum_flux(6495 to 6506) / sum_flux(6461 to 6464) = 2.6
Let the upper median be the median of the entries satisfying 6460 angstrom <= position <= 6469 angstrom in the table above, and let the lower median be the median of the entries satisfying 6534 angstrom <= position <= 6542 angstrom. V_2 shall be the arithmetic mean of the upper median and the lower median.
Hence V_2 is 13.4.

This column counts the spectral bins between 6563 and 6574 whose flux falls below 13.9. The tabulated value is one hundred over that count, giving 25.0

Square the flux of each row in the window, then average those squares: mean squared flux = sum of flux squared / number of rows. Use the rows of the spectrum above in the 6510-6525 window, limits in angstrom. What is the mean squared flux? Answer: 203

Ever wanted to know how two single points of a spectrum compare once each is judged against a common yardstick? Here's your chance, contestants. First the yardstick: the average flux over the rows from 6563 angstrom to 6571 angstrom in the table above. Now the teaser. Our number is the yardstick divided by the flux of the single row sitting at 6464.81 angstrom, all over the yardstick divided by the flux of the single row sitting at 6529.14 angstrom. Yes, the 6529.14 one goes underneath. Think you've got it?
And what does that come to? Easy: 1.2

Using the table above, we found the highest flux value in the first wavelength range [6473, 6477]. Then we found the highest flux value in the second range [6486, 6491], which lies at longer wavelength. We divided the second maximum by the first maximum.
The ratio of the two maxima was 1.13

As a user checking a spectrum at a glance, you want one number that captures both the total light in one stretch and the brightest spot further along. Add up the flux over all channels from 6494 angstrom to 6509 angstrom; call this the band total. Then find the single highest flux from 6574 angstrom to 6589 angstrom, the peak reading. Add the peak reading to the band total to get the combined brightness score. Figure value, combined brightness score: 131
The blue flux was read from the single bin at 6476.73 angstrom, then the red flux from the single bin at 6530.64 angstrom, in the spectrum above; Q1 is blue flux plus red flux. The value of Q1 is 24.9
